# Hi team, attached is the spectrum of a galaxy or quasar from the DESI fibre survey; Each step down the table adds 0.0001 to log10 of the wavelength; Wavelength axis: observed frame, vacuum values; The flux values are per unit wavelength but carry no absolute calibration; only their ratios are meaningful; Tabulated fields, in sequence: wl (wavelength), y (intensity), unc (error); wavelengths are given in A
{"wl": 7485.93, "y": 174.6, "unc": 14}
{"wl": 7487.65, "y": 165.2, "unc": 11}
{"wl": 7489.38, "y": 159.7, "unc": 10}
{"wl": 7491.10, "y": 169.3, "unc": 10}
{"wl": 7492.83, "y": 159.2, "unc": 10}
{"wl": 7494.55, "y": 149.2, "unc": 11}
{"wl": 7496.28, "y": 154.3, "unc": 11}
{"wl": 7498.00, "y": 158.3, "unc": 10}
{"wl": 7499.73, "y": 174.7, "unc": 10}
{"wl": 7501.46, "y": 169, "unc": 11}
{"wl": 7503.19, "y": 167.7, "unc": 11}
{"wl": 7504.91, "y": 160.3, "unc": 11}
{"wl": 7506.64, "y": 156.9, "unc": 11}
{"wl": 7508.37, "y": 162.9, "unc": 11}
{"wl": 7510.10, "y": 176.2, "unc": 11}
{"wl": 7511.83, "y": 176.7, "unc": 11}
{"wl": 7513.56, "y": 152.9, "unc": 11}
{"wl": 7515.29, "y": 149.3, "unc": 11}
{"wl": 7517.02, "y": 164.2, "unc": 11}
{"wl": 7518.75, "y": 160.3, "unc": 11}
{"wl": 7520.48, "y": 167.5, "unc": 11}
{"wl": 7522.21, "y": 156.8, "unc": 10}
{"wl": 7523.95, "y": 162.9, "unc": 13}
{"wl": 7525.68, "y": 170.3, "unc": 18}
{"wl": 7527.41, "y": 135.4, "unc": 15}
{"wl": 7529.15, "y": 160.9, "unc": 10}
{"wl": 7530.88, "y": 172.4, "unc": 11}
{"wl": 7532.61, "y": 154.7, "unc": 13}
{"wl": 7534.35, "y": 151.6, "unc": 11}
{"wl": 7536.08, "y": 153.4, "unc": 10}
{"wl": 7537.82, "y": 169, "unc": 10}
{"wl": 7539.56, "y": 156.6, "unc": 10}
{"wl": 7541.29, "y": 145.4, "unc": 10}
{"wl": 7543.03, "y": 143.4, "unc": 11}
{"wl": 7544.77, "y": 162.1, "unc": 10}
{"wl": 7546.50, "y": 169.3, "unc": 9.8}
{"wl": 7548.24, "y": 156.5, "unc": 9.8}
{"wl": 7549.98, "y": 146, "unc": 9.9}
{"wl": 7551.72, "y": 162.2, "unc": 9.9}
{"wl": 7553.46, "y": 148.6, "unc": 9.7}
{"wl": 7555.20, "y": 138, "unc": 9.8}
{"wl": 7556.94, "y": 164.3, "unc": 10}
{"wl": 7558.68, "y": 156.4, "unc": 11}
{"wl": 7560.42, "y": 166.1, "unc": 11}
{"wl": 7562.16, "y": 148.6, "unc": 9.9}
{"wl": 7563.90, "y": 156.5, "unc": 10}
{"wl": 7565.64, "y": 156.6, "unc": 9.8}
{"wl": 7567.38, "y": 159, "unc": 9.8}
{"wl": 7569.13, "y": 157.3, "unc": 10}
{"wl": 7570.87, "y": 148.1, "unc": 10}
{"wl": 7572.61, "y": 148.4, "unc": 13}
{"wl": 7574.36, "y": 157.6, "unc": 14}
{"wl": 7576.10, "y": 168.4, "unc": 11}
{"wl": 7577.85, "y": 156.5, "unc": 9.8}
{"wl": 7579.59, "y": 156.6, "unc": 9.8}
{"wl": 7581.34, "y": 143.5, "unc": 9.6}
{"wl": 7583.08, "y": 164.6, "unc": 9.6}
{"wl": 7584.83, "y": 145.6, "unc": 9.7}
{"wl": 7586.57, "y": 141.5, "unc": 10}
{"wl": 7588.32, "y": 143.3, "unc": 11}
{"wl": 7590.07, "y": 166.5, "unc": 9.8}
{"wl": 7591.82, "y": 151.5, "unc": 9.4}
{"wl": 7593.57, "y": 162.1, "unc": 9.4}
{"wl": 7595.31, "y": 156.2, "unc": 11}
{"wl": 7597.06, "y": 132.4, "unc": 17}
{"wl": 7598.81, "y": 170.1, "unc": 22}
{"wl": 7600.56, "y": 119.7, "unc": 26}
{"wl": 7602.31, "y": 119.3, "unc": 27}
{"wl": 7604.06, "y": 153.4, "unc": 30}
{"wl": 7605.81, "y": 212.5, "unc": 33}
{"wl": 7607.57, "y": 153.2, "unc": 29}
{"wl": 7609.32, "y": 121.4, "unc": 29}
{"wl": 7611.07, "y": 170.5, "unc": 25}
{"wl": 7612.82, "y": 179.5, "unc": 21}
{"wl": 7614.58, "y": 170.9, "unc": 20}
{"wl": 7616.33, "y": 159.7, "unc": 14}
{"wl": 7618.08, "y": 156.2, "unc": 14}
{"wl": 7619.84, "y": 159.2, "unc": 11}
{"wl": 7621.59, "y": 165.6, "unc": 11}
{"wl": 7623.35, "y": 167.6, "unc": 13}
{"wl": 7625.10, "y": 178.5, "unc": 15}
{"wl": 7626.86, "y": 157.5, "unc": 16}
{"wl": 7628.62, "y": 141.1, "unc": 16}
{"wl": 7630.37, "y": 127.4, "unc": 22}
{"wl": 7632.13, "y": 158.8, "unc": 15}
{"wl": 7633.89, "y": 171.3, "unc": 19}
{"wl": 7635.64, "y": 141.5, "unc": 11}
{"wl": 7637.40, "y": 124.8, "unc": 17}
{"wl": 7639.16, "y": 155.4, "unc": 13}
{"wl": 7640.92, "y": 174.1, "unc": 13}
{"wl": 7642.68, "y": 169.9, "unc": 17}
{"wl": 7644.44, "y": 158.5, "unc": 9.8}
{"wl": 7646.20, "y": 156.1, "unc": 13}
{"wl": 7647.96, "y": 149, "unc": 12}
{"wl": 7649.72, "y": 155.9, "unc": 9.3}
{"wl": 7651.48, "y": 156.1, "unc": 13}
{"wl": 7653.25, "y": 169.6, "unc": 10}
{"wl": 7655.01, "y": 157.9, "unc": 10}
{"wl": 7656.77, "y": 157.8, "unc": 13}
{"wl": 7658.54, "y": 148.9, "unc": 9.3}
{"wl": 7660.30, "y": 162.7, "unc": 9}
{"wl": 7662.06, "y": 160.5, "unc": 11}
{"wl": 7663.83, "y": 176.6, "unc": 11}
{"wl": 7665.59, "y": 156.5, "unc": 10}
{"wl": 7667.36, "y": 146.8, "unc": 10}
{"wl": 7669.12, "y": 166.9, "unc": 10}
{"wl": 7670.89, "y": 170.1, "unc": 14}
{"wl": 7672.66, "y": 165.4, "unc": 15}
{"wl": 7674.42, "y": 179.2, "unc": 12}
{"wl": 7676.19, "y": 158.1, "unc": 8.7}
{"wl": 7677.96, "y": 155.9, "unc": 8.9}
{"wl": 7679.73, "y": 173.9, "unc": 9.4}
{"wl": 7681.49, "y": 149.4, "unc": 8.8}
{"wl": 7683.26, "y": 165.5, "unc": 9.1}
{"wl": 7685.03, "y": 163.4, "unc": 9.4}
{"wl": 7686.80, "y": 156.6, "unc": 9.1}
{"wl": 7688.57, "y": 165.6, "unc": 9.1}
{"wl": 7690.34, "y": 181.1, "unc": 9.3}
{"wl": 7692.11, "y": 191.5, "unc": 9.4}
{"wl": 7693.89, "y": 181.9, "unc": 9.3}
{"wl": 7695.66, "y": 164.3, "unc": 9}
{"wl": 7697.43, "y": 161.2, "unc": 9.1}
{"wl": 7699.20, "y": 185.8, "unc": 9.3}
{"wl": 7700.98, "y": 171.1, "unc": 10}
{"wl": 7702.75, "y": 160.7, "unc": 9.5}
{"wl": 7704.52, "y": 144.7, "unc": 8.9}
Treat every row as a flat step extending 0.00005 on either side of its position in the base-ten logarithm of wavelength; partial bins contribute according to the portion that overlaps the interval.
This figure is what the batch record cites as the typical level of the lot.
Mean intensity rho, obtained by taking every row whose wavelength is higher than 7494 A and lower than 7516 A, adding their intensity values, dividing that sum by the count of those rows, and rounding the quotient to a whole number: 162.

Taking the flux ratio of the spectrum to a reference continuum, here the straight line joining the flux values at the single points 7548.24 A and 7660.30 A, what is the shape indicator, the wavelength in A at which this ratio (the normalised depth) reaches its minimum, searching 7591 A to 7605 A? 7602.31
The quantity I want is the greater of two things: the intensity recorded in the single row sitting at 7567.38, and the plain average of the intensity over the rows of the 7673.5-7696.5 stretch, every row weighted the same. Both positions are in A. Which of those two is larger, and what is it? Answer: 168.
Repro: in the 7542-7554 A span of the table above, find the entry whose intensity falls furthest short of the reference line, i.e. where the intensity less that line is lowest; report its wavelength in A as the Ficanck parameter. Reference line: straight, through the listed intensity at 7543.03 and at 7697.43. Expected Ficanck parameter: 7543.03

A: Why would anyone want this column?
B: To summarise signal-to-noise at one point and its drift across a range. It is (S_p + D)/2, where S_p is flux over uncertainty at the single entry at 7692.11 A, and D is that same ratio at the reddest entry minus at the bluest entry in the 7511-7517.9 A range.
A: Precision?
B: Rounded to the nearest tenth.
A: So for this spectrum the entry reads 9.6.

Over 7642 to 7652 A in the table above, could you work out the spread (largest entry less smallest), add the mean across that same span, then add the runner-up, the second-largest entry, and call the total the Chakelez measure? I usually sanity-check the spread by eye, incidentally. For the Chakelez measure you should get 337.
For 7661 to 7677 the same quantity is 373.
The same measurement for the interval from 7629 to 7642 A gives 371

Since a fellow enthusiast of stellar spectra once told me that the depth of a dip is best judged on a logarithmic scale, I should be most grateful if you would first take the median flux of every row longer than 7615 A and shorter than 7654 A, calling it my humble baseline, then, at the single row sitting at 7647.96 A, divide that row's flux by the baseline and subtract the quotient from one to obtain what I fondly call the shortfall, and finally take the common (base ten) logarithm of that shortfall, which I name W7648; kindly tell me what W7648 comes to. -1.2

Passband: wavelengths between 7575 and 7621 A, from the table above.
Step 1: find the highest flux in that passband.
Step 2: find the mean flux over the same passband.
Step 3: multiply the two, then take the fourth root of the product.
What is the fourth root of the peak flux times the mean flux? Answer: 13.5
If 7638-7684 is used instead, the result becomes 13.0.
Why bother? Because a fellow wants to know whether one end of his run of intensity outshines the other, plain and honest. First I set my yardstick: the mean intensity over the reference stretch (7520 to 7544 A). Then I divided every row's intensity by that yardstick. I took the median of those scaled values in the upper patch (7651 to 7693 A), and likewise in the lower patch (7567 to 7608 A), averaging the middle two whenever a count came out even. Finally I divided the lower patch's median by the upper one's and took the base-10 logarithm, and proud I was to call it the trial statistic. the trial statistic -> -0.023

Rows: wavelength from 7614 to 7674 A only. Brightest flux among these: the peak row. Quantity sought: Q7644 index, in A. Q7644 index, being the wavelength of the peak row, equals 7625.10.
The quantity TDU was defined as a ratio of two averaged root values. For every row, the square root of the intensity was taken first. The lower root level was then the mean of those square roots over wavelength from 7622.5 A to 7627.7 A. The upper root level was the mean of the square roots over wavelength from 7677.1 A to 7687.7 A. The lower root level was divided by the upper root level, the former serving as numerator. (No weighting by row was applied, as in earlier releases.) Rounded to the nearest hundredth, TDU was 1.02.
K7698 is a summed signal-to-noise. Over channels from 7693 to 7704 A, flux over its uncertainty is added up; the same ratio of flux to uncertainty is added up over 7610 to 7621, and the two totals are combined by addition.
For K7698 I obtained 170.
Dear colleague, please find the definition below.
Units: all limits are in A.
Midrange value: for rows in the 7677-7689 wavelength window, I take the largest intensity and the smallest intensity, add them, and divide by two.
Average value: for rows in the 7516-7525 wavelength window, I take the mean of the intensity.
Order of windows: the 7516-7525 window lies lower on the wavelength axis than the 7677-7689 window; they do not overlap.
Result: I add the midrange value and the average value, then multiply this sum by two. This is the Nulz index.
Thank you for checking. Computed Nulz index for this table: 648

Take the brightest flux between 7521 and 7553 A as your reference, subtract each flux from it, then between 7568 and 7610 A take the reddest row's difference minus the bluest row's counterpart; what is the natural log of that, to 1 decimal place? 3.6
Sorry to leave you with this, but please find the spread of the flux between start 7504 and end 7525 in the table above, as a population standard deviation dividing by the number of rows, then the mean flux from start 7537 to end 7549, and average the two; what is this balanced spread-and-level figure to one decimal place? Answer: 82.7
